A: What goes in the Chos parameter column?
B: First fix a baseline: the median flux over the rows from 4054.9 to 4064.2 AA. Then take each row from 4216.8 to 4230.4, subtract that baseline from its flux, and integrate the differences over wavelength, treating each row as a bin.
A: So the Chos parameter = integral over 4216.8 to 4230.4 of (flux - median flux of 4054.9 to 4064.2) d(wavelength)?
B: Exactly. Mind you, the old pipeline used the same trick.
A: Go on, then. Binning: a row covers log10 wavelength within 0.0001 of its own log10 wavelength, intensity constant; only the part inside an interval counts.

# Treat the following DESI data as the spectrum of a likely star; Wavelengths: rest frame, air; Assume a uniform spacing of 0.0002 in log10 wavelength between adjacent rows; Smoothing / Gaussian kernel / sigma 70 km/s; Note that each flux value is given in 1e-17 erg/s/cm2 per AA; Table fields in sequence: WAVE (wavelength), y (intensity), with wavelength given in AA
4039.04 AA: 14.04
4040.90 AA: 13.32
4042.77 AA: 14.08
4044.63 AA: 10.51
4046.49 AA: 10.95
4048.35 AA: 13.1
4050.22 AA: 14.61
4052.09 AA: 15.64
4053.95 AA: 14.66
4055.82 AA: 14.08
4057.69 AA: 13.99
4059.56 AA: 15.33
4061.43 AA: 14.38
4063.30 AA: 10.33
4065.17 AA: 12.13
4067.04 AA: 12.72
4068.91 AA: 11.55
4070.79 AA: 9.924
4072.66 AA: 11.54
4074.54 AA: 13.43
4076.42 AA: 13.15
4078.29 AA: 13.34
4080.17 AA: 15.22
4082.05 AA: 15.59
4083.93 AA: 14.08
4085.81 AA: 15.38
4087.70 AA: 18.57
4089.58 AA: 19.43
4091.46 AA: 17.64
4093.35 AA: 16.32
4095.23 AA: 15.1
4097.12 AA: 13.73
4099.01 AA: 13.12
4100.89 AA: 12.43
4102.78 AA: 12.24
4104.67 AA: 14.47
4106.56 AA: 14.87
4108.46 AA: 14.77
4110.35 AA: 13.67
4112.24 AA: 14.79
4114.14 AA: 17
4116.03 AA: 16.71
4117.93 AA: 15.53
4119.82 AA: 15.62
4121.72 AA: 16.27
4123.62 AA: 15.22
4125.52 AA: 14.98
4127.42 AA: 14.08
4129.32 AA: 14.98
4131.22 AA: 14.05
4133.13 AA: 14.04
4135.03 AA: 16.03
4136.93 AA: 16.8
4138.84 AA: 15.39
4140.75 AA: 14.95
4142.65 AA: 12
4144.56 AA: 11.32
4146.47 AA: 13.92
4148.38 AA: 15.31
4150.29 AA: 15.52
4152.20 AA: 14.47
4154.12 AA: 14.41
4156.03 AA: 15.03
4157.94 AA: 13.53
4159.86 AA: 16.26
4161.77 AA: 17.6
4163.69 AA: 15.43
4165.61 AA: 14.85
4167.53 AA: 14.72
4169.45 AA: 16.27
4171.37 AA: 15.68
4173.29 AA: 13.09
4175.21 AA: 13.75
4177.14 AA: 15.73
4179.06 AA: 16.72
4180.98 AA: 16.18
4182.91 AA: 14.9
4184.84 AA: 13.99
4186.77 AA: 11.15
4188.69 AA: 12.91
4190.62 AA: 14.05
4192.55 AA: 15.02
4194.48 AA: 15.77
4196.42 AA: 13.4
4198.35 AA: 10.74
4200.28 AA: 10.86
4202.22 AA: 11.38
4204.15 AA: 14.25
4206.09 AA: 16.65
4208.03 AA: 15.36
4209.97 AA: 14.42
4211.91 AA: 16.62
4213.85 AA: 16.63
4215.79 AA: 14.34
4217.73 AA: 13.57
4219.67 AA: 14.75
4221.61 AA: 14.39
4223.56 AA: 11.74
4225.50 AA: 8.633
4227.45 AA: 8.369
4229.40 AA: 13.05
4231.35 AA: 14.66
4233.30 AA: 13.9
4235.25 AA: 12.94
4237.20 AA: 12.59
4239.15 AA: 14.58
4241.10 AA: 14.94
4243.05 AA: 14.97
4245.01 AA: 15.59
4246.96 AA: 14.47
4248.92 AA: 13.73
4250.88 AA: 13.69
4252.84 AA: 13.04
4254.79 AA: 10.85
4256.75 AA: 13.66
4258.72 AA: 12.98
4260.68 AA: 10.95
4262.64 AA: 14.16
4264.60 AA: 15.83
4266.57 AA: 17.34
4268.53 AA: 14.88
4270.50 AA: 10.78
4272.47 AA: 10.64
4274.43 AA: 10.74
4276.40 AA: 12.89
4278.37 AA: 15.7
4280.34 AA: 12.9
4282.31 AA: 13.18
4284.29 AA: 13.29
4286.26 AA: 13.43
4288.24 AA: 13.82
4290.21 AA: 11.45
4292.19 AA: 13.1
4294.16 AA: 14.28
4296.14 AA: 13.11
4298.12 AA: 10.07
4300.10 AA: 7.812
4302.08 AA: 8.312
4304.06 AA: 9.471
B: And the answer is -27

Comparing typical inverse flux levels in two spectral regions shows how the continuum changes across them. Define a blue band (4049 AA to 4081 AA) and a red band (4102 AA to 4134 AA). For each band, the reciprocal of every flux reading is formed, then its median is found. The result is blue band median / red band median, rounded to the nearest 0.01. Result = 1.11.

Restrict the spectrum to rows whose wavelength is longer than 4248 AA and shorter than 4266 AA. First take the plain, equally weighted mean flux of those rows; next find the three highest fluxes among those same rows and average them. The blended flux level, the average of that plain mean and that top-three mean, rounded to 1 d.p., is 13.9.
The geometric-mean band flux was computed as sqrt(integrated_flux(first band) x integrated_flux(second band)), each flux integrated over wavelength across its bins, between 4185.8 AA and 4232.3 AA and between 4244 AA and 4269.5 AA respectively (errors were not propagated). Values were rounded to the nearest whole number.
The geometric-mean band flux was 471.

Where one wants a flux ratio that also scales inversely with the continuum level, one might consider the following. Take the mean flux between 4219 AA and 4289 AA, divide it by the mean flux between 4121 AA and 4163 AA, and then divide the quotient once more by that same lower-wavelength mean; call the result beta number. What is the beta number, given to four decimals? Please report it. 0.0604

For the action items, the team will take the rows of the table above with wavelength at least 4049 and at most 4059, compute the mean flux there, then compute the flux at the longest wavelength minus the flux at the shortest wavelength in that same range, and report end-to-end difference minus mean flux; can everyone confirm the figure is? -15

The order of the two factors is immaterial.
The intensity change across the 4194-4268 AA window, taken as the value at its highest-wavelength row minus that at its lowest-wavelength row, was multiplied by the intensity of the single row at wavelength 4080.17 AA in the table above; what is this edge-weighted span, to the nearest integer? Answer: 24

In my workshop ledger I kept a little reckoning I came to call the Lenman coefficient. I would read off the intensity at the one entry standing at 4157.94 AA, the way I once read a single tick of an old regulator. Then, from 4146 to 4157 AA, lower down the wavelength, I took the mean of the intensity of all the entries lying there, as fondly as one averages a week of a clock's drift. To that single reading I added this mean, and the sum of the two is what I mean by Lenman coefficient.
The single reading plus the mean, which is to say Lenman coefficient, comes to 28.3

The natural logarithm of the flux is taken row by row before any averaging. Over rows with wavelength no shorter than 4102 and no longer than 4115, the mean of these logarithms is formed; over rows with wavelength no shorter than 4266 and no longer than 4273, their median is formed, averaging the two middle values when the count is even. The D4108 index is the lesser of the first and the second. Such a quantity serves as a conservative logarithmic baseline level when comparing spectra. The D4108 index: 2.54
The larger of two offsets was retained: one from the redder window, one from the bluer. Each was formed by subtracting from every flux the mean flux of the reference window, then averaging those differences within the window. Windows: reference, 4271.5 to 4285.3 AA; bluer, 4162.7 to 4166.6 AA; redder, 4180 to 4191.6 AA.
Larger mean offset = 2.4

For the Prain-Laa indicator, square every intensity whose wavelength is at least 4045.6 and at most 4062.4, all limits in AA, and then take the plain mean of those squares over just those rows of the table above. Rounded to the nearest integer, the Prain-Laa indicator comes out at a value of 200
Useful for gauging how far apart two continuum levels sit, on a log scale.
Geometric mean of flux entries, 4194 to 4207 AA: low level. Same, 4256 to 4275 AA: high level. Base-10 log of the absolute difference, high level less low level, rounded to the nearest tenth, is -1.0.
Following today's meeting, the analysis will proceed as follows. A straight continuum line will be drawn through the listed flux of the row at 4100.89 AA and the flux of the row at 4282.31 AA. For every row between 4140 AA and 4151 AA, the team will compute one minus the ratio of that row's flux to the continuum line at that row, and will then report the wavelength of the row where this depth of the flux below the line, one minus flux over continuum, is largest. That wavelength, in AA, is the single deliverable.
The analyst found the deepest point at 4144.56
